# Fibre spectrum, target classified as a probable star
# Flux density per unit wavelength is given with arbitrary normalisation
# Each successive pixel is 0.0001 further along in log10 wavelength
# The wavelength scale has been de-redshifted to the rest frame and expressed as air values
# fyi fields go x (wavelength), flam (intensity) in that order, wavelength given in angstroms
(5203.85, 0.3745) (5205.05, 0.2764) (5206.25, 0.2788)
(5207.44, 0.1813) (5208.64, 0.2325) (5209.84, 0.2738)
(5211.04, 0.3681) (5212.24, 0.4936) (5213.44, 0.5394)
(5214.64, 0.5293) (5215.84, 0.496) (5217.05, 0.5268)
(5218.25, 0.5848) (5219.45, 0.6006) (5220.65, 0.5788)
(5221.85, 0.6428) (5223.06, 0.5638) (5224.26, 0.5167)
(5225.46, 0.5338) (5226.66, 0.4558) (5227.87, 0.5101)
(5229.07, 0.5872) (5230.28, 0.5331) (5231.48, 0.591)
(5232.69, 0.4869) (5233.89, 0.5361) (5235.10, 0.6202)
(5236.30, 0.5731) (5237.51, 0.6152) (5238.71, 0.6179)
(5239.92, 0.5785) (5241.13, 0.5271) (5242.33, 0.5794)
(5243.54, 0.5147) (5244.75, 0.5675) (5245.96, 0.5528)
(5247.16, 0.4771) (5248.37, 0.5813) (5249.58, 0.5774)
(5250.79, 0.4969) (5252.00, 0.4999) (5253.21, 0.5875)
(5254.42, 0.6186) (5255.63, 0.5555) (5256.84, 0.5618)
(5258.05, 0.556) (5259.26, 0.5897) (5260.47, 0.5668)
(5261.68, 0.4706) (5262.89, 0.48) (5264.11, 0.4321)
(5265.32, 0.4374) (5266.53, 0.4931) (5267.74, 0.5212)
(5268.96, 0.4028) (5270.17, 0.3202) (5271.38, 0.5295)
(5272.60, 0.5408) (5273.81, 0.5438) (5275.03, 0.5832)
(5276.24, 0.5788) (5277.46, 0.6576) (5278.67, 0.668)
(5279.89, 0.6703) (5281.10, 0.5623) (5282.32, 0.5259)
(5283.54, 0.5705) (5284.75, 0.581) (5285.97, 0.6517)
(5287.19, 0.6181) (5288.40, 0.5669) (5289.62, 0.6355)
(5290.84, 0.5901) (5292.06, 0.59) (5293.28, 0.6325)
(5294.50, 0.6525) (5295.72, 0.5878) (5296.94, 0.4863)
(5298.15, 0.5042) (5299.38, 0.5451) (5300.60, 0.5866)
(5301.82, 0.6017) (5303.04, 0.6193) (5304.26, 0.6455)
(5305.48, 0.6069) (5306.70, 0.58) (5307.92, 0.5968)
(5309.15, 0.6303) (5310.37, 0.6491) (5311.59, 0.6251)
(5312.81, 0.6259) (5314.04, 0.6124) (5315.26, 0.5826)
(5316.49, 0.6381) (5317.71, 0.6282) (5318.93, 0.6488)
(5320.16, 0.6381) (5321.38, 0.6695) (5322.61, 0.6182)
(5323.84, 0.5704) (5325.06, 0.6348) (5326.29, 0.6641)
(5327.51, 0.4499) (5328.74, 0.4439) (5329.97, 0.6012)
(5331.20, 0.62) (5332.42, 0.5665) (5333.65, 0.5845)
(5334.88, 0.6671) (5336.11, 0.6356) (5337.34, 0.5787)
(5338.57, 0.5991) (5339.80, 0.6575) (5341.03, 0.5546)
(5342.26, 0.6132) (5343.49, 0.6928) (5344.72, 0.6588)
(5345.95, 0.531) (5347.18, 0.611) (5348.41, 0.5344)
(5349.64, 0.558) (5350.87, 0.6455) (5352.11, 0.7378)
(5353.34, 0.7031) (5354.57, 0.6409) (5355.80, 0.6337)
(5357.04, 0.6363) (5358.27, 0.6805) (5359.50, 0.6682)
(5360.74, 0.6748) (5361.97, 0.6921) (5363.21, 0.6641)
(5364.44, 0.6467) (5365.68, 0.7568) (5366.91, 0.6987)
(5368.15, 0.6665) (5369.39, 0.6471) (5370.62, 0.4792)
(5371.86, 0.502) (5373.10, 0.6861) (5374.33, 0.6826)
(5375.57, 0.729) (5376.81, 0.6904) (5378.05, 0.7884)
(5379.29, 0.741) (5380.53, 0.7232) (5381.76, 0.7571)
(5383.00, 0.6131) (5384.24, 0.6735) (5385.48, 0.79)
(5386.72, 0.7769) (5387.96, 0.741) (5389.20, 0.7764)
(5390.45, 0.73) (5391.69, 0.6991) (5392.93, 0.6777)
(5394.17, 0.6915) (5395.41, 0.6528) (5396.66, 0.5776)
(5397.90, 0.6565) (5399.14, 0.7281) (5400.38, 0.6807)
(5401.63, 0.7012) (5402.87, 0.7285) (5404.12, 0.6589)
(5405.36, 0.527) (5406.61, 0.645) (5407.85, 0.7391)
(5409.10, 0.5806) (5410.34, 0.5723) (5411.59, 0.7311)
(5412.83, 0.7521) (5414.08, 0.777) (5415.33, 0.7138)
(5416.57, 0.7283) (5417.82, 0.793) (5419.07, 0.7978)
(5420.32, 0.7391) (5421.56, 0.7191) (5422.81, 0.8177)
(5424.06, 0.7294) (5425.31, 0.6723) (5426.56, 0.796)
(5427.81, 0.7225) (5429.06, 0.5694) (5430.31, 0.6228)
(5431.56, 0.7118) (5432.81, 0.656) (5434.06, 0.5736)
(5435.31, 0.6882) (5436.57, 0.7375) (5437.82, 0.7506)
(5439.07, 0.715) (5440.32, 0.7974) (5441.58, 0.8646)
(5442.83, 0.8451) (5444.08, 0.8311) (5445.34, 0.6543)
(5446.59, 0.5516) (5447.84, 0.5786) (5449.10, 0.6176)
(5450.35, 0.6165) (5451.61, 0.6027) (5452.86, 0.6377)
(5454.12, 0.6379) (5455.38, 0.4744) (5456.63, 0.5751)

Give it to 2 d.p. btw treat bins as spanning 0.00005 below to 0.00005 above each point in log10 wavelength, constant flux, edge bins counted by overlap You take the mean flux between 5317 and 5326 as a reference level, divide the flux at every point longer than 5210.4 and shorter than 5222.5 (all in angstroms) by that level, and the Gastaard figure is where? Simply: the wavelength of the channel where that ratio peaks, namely 5221.85 angstroms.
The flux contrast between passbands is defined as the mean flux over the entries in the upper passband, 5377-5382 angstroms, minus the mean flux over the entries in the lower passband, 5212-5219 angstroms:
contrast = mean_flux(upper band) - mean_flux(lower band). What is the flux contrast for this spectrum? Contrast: 0.22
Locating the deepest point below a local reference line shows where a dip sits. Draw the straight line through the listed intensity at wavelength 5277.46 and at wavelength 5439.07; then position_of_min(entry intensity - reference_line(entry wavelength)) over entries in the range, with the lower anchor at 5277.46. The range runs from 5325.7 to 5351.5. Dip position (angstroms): 5328.74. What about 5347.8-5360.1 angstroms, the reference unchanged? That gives 5348.41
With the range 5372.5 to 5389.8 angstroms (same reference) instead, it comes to 5383.00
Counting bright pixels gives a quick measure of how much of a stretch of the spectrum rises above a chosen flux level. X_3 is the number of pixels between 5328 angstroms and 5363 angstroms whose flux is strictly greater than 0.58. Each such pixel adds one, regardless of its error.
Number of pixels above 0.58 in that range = 21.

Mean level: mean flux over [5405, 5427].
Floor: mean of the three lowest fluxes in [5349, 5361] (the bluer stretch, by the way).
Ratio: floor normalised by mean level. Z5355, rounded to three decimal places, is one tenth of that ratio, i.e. 0.085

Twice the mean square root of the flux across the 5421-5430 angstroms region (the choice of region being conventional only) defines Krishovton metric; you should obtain 1.69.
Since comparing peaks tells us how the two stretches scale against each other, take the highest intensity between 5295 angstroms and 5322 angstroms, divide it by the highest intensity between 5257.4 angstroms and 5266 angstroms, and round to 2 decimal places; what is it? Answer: 1.14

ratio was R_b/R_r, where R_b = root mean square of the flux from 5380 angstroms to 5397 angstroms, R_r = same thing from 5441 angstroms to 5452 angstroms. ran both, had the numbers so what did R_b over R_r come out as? 1.02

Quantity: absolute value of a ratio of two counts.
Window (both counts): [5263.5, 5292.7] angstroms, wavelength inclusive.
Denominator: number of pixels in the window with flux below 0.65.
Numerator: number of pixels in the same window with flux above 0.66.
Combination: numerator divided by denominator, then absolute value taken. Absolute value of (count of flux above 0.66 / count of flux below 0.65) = 0.10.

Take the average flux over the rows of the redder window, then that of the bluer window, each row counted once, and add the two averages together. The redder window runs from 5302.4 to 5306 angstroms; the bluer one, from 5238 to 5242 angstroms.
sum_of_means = 1.20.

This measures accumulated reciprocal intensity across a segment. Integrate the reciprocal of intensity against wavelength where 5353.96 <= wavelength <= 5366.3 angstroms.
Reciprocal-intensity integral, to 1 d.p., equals 18.5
